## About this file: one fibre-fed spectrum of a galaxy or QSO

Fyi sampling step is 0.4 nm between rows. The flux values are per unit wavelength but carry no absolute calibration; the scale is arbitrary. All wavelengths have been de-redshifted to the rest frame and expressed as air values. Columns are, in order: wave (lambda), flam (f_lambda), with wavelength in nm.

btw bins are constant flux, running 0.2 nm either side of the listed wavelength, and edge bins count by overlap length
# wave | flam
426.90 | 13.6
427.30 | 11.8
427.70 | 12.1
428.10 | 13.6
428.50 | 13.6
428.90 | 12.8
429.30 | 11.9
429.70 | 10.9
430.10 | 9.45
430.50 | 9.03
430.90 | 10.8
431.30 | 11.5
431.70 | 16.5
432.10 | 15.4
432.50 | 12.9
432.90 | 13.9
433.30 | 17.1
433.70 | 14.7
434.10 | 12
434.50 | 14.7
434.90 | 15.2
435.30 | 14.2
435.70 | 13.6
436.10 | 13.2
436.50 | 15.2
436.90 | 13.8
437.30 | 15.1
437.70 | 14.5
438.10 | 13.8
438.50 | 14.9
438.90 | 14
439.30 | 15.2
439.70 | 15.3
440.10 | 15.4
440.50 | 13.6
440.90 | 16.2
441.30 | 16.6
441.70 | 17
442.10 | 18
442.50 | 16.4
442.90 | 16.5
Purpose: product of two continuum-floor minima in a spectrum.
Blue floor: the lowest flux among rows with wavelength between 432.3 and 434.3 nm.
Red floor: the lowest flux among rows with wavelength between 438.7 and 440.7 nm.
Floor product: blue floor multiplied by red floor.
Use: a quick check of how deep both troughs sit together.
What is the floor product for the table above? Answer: 163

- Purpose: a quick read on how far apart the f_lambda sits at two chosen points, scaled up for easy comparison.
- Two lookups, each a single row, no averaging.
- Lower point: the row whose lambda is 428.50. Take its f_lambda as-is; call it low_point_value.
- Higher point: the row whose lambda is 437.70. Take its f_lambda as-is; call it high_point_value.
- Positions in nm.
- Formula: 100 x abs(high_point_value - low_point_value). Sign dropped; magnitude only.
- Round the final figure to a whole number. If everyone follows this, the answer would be 90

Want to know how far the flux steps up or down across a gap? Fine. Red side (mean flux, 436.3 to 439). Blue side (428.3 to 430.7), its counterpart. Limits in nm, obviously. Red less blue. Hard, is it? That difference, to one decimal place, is 3.2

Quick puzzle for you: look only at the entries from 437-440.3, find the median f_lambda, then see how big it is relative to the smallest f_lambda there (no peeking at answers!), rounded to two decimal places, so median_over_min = 1.09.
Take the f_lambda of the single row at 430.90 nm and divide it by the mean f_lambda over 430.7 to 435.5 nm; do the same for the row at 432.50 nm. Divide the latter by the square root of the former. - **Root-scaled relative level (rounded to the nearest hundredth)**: 1.05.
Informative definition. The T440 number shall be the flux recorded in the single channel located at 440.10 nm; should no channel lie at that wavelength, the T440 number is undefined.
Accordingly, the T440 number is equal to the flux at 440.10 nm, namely 15.4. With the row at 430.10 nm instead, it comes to 9.45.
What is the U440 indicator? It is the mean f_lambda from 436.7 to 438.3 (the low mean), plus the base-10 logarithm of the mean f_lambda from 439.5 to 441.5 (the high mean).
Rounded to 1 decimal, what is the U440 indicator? 15.5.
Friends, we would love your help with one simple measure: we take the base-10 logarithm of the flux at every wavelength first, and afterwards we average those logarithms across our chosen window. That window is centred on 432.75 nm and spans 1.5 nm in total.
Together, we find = 1.17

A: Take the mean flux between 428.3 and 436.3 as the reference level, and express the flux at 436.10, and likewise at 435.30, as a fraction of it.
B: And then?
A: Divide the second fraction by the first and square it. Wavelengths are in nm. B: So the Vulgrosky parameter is 1.16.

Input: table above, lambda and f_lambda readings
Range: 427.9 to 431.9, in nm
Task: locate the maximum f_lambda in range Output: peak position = 431.70 nm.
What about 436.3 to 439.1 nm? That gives 436.50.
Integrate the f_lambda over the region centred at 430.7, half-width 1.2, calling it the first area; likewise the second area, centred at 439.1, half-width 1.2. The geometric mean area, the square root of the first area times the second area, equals 31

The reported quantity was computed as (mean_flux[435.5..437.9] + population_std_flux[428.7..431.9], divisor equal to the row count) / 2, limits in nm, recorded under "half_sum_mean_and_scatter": 8.21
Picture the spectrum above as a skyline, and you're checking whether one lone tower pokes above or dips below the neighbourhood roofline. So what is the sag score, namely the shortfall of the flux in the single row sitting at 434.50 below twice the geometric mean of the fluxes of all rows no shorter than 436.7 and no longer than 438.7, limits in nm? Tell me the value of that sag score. 14.1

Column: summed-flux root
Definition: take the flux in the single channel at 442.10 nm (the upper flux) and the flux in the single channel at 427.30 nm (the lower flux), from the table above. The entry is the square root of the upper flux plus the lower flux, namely 5.46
